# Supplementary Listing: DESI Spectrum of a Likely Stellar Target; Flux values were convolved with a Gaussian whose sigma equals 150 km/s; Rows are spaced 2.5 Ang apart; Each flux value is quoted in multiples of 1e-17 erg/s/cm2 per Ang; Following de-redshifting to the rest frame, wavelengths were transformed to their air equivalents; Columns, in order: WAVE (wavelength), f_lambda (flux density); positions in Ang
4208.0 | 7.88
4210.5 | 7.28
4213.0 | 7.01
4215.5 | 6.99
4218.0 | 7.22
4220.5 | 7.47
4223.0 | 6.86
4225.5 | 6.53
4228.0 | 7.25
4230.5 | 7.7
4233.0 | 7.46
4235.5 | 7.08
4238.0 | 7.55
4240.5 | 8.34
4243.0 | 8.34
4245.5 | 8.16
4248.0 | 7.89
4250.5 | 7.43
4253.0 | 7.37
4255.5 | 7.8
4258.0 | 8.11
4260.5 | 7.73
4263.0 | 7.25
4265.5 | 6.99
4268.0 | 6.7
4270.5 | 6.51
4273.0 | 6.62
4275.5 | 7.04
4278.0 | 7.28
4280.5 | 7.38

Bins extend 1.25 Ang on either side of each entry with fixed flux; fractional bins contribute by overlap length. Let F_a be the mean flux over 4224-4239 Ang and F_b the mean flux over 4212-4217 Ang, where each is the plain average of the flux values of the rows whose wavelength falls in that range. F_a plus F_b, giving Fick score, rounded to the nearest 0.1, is 14.3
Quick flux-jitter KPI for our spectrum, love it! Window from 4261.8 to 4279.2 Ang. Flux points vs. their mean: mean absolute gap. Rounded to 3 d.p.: 0.260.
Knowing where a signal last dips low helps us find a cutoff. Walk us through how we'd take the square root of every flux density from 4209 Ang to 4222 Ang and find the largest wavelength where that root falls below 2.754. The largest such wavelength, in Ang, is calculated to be 4220.5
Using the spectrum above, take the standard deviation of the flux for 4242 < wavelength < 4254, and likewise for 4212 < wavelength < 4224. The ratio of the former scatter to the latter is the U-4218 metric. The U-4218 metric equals 1.8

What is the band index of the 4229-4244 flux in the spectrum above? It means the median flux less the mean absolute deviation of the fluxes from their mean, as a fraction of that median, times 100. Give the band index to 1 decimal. 94.8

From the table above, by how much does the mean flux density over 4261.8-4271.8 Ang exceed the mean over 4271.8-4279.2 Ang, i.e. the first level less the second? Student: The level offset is -0.12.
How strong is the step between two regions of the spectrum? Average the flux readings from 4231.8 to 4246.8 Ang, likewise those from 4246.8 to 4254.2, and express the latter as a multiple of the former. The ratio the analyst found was 0.97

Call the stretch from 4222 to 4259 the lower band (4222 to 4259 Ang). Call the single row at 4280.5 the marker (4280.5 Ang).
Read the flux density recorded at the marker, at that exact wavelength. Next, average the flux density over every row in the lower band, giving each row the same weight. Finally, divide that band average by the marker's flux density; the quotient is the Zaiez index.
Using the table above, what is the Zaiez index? 1.03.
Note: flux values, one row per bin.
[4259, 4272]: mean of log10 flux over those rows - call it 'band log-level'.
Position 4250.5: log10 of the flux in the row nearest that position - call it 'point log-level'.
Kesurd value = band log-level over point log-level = 0.97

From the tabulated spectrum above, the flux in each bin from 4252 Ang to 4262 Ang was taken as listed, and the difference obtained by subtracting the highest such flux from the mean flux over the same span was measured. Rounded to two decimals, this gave -0.36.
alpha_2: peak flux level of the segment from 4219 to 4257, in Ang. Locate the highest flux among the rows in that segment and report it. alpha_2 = 8.34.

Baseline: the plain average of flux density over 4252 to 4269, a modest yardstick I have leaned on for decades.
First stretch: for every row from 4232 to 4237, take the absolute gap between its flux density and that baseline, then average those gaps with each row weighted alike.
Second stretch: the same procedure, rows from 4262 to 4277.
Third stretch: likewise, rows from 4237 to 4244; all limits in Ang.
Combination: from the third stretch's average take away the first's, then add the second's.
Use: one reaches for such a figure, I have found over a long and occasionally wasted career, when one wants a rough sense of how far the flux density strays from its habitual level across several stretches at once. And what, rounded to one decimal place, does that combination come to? 1.0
